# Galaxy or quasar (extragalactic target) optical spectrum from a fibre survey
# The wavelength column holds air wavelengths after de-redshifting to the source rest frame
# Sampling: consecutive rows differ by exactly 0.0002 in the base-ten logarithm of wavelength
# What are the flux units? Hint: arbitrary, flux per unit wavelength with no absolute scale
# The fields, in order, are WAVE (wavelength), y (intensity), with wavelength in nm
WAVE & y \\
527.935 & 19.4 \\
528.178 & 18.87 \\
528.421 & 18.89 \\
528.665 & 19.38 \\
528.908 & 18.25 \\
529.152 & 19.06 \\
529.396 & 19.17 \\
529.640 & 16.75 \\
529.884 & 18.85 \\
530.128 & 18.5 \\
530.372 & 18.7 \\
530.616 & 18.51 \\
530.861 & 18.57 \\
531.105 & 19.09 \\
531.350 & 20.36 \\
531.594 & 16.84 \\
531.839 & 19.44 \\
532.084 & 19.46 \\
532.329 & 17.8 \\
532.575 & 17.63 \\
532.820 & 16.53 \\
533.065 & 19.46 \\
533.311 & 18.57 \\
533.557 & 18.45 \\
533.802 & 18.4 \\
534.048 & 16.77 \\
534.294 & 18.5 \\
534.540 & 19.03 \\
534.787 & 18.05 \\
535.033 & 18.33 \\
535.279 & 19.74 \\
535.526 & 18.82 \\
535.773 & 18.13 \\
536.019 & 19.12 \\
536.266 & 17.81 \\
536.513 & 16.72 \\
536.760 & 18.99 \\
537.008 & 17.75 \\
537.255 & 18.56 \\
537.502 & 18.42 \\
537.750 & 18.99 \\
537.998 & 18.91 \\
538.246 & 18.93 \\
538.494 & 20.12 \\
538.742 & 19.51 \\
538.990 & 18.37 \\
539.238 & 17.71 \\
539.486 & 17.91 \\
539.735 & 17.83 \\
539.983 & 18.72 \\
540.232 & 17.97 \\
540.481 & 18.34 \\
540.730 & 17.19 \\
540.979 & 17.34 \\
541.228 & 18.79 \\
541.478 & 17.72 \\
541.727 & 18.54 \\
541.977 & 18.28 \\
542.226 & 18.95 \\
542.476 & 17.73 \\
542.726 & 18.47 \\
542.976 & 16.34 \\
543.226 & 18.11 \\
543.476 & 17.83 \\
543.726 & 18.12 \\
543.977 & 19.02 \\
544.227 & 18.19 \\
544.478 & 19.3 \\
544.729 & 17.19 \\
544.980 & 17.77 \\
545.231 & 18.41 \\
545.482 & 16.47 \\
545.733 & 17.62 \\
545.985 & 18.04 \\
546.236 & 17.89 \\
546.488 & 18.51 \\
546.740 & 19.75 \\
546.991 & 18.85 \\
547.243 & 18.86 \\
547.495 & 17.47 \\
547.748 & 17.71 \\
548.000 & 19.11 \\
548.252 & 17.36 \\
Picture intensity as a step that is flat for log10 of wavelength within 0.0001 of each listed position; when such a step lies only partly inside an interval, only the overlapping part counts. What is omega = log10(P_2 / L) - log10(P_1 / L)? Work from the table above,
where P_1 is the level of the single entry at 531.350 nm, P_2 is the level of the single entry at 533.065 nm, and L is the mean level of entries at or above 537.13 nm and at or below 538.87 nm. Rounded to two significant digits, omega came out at -0.020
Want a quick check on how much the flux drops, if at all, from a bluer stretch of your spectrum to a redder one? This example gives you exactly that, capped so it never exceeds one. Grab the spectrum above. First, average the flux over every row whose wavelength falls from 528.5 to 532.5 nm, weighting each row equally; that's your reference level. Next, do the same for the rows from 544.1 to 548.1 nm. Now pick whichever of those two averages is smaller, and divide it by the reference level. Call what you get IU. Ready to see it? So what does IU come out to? 0.975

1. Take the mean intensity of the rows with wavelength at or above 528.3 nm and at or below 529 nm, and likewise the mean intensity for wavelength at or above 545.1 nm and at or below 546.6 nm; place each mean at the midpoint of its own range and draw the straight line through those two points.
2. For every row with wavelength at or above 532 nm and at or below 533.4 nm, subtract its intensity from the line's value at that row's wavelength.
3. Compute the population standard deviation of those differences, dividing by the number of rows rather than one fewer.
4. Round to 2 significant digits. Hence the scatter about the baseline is 1.0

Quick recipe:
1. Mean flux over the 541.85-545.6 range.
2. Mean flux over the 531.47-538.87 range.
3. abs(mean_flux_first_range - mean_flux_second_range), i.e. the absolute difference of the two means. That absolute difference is 0.45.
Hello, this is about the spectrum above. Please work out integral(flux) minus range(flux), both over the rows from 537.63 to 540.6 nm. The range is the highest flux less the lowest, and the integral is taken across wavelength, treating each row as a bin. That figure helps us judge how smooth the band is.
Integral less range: 53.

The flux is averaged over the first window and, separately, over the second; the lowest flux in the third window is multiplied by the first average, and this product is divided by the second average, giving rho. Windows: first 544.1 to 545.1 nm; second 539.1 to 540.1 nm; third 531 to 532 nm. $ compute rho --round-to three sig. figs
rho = 16.9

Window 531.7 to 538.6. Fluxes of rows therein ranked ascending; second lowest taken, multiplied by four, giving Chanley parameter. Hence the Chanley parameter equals 66.9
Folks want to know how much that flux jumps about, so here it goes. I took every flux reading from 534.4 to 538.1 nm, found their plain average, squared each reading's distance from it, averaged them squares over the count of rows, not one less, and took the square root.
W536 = 0.71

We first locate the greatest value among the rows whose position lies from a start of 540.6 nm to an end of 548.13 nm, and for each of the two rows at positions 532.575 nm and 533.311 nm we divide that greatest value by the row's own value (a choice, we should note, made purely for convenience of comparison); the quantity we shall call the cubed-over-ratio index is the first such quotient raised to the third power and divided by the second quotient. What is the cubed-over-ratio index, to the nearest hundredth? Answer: 1.32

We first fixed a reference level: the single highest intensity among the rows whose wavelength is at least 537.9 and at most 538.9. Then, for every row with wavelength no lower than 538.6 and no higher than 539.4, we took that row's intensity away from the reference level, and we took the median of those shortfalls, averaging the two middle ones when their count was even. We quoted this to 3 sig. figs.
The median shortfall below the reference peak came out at 1.75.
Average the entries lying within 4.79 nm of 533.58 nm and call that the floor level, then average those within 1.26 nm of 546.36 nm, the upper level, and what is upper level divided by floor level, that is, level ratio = 0.99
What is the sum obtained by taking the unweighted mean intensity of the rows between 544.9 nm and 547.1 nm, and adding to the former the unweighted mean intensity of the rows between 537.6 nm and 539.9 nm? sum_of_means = 36.8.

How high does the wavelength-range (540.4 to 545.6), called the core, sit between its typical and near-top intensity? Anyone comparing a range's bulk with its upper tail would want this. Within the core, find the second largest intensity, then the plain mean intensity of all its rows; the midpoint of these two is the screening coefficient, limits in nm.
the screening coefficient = 18.5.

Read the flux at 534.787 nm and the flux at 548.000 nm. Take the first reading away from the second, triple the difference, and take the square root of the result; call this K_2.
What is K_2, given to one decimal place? 1.8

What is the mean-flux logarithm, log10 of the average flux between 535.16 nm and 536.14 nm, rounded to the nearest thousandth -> 1.278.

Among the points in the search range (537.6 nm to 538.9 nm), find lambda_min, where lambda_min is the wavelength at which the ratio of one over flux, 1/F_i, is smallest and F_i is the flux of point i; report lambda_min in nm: 538.494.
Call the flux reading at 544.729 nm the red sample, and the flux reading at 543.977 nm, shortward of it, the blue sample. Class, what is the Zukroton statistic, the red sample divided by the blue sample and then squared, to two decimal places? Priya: 0.82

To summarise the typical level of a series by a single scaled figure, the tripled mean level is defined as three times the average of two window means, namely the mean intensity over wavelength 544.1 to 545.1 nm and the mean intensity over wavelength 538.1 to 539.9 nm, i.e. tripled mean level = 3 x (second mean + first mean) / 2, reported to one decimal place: 55.1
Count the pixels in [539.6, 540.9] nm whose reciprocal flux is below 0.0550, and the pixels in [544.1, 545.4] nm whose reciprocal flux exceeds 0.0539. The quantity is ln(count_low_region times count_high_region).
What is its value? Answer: 2.1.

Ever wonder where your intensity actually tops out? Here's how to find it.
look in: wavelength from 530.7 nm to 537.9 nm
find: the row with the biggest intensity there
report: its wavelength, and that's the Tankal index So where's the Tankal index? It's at 531.350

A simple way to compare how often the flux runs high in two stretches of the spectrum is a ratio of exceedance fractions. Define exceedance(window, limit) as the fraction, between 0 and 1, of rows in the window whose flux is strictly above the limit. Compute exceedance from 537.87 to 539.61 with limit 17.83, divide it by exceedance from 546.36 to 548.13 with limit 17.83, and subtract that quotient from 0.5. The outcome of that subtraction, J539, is -0.70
